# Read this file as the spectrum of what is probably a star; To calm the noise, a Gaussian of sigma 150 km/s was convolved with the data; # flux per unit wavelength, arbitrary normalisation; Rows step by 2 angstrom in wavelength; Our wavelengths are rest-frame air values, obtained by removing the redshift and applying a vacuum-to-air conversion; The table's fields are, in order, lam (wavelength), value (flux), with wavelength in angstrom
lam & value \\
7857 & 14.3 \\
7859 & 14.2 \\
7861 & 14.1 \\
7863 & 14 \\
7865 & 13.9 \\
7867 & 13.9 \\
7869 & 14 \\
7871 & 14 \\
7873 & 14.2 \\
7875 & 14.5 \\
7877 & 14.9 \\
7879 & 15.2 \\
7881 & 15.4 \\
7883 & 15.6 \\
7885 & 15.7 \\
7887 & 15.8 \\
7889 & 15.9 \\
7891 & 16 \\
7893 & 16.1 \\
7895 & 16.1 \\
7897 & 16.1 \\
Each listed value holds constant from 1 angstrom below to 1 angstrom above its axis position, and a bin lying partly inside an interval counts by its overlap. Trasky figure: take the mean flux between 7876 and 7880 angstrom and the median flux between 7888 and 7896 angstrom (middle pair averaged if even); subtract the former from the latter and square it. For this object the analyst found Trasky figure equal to 1.0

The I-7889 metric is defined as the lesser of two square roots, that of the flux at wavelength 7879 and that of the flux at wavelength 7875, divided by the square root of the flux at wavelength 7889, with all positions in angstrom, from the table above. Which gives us 0.95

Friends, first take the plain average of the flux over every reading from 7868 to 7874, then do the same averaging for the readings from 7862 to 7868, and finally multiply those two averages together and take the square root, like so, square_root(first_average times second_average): 14.0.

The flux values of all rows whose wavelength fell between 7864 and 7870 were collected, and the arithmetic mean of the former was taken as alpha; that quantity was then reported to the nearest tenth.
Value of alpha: 13.9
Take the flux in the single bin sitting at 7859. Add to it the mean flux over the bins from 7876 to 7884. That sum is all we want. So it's 29.5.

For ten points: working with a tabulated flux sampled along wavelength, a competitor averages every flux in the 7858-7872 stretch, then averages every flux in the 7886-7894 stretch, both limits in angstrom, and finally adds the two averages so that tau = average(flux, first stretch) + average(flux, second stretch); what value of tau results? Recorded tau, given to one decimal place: 30.0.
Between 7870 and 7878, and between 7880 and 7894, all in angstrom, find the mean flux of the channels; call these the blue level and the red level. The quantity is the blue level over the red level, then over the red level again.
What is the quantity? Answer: 0.058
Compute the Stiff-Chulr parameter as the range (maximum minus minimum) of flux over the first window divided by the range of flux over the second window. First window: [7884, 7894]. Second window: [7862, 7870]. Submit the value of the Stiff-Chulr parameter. 4.0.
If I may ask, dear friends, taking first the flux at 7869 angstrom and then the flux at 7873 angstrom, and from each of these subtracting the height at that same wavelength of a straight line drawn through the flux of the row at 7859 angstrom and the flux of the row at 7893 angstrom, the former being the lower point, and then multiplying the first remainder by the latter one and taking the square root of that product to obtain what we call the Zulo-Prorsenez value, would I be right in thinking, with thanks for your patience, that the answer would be 0.77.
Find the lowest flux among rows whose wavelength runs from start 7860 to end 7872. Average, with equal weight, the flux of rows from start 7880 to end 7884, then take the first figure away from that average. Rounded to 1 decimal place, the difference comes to 1.6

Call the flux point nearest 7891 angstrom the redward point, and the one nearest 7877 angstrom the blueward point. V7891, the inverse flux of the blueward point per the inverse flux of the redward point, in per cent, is 107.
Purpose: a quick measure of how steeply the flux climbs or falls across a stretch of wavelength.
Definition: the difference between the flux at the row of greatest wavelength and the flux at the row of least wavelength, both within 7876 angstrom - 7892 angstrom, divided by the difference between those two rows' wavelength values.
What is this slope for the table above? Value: 0.079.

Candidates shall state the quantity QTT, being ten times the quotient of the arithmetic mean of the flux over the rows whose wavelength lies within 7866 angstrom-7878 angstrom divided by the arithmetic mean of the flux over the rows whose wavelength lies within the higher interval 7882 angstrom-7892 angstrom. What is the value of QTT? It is 9.0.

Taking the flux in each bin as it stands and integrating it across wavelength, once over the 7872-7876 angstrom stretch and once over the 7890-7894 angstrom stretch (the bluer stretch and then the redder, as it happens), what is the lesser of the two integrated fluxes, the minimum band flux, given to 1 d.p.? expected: 57.4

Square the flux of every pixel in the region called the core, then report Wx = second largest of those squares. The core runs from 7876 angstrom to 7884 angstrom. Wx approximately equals 237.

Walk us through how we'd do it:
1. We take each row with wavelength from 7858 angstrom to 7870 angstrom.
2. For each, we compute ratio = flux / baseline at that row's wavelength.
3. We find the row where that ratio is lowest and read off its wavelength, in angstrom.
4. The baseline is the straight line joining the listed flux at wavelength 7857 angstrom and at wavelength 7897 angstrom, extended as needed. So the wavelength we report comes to 7867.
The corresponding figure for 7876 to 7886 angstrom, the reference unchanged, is 7877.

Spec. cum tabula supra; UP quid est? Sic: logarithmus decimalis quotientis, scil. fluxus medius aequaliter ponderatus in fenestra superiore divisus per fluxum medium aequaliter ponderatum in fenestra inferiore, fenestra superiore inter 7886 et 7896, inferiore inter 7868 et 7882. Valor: 0.039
